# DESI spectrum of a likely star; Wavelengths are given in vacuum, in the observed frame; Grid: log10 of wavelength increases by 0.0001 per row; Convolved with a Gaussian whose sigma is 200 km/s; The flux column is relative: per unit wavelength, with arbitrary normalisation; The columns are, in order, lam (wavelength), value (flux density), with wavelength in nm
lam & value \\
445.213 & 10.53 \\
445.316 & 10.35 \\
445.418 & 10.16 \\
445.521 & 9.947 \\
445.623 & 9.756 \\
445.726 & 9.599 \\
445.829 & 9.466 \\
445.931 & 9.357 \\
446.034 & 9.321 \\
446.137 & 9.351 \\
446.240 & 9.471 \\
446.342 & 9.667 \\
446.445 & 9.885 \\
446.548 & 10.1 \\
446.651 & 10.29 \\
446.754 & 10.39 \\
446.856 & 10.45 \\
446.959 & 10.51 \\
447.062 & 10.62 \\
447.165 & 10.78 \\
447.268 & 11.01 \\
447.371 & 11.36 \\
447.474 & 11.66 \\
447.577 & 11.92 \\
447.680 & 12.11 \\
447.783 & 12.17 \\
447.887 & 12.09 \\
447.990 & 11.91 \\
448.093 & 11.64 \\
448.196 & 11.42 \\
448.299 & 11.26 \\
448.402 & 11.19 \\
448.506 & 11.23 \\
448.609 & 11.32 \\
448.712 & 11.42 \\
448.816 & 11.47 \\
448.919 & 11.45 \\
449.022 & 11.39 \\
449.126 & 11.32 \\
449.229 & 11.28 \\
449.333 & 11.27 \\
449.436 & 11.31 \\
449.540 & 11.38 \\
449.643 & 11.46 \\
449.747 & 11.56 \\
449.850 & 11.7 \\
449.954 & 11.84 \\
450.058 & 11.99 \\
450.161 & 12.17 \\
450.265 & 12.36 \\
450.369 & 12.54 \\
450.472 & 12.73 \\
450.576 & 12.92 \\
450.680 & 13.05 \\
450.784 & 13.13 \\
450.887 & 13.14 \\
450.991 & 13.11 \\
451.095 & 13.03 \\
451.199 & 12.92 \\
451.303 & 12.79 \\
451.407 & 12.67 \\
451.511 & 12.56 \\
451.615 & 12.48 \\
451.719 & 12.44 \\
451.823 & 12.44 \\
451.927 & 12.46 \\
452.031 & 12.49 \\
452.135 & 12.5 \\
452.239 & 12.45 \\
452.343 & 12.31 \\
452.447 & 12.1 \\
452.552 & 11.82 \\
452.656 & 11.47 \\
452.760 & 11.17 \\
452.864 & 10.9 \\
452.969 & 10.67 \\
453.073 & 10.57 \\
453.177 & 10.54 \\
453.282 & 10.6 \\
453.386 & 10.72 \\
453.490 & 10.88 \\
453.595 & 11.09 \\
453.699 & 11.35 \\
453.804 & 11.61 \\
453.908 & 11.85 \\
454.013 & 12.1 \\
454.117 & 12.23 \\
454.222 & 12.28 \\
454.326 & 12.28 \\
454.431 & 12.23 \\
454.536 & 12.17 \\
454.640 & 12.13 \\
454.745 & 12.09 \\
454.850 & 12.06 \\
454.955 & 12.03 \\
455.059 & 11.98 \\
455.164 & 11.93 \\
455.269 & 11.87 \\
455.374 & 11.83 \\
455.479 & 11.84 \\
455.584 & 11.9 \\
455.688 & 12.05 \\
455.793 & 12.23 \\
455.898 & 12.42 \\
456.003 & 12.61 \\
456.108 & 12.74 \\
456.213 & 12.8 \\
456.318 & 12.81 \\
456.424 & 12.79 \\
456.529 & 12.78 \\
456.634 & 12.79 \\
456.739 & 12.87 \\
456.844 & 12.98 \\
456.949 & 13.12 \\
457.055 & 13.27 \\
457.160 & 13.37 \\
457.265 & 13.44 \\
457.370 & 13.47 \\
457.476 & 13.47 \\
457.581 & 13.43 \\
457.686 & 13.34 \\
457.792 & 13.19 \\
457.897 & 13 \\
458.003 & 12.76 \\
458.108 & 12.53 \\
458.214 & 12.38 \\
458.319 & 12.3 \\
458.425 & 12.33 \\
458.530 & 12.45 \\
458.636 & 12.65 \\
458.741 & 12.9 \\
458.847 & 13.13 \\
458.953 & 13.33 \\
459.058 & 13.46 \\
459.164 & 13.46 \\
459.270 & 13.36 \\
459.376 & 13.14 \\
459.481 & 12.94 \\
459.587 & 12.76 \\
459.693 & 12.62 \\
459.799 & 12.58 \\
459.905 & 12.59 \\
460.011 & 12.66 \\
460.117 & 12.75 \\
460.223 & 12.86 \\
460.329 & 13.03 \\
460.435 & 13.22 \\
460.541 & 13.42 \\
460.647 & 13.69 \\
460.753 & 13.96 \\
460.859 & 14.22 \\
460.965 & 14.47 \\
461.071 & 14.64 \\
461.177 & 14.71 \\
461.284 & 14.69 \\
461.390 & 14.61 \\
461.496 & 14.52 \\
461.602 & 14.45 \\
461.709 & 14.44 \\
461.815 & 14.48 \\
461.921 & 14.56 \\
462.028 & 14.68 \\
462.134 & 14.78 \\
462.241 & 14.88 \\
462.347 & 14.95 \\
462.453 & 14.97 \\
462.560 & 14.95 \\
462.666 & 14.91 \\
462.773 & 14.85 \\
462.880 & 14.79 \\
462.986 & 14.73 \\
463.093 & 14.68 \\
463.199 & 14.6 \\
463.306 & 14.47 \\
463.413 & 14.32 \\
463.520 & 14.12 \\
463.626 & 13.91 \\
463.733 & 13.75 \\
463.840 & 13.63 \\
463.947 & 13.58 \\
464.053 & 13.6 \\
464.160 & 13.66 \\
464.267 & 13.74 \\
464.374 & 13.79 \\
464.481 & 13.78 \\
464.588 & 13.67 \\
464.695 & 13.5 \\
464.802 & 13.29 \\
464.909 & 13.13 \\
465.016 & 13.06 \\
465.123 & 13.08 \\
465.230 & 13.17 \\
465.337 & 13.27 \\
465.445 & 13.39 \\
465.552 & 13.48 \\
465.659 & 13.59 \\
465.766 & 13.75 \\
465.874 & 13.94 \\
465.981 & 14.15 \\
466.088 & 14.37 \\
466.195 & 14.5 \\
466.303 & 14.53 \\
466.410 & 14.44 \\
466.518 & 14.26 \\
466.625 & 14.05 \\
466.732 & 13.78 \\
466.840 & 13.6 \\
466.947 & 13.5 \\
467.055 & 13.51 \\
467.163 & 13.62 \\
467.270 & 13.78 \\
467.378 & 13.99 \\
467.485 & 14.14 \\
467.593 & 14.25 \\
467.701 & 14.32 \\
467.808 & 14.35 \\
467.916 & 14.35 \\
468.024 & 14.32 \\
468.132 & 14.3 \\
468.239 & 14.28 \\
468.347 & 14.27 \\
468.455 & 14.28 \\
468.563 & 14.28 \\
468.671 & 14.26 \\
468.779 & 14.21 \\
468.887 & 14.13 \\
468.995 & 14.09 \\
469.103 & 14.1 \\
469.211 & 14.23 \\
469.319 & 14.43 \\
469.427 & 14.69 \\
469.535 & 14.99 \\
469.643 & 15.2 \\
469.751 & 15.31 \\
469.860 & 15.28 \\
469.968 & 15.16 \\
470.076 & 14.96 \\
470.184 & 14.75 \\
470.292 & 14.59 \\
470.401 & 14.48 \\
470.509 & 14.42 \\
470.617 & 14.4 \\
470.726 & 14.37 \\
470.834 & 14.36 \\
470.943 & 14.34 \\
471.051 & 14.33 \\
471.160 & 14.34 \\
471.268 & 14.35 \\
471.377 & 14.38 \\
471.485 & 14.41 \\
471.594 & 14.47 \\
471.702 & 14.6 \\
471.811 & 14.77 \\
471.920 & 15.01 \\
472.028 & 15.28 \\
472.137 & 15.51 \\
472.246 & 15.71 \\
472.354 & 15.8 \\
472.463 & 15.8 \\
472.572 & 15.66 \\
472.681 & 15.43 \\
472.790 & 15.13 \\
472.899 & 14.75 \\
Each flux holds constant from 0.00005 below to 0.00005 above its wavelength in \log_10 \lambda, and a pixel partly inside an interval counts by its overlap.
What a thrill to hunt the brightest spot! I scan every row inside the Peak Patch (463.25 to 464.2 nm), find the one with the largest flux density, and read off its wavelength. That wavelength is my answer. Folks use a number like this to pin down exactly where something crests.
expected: 463.306 nm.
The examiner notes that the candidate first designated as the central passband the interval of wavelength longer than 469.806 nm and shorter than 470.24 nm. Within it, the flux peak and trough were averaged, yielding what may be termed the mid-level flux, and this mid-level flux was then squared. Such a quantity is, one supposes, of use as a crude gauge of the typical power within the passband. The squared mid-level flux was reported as 225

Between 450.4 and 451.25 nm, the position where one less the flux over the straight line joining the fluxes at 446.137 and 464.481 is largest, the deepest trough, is 451.199 nm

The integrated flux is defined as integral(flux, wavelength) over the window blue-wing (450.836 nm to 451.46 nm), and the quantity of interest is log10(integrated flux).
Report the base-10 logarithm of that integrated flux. 0.91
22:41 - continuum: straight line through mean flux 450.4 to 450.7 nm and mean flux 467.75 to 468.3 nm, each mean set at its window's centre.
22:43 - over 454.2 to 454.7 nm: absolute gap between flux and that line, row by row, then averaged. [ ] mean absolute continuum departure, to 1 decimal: 1.0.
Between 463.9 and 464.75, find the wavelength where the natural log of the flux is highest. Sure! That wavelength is 464.374 nm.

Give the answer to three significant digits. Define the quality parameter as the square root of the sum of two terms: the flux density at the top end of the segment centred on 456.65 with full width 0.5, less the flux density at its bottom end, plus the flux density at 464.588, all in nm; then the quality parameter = 3.72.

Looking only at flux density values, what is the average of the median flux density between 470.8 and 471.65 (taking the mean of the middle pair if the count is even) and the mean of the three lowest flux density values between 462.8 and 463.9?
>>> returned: 14.1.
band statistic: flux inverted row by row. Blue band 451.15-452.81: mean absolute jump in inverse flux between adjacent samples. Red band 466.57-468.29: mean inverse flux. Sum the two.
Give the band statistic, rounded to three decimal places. 0.072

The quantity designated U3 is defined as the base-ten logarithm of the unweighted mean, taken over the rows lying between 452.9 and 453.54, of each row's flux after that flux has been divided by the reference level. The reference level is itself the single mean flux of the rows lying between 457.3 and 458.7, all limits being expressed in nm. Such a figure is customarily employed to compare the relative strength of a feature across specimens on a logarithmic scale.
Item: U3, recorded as -0.082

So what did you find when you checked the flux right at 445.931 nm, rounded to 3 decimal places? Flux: 9.357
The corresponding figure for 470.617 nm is 14.400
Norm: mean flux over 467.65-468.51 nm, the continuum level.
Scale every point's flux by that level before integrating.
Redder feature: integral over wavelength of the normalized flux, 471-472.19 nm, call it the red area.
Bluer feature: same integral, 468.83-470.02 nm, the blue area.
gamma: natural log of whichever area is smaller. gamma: 0.20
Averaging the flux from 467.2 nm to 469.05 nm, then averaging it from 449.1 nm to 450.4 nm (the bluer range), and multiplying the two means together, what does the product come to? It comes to 166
